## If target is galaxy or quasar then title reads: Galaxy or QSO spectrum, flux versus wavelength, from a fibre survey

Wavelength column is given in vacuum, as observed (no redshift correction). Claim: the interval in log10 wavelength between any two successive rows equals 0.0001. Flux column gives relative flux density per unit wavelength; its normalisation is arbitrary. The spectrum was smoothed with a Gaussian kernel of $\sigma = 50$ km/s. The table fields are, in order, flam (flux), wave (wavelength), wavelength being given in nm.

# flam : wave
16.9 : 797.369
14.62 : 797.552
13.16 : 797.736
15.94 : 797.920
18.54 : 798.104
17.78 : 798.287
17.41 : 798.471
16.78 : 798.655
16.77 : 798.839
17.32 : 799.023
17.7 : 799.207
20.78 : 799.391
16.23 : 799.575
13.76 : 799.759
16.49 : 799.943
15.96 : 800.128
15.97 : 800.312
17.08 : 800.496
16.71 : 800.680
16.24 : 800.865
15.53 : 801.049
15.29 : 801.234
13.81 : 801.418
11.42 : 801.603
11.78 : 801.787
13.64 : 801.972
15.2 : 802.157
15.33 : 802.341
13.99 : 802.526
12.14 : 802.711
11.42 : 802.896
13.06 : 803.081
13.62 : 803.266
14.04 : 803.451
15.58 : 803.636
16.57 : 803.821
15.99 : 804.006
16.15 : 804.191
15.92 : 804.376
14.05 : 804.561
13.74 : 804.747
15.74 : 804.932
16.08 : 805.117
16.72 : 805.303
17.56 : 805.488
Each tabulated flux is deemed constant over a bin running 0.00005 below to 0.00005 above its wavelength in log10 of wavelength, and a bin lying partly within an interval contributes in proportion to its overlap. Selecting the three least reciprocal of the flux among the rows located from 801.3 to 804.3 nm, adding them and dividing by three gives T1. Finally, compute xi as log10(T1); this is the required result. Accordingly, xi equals -1.21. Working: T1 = 0.062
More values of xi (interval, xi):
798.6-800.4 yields -1.27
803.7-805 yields -1.21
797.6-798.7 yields -1.25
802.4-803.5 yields -1.14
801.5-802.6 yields -1.17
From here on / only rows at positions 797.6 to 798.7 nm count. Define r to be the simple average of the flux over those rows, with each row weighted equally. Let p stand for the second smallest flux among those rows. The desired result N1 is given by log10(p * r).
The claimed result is 2.42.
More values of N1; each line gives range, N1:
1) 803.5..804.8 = 2.34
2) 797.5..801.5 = 2.35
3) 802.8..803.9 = 2.26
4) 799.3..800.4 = 2.42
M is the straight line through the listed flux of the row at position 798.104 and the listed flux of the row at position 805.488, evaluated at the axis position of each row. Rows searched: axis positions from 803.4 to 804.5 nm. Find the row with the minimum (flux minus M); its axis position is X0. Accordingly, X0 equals 803.451 nm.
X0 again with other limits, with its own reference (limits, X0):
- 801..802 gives 801.603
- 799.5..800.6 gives 799.759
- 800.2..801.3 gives 801.234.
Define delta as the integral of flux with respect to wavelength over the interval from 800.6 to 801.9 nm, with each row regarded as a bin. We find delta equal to 18.7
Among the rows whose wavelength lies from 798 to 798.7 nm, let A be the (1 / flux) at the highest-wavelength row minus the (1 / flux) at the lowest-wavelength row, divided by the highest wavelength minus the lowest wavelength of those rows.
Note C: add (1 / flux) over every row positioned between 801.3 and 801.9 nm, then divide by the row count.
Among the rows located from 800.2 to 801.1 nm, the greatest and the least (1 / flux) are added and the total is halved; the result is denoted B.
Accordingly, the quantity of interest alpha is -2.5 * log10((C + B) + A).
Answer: 2.04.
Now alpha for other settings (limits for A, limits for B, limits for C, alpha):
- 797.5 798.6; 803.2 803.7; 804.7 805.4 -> 2.29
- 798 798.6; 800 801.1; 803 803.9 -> 2.13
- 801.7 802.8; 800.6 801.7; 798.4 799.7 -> 2.23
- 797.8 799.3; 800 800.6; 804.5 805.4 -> 2.29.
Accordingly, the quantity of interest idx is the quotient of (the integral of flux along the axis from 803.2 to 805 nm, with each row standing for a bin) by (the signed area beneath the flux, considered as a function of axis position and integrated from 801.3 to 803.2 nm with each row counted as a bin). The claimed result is 1.09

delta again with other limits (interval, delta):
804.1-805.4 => 20.1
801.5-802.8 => 17.4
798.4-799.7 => 22.7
